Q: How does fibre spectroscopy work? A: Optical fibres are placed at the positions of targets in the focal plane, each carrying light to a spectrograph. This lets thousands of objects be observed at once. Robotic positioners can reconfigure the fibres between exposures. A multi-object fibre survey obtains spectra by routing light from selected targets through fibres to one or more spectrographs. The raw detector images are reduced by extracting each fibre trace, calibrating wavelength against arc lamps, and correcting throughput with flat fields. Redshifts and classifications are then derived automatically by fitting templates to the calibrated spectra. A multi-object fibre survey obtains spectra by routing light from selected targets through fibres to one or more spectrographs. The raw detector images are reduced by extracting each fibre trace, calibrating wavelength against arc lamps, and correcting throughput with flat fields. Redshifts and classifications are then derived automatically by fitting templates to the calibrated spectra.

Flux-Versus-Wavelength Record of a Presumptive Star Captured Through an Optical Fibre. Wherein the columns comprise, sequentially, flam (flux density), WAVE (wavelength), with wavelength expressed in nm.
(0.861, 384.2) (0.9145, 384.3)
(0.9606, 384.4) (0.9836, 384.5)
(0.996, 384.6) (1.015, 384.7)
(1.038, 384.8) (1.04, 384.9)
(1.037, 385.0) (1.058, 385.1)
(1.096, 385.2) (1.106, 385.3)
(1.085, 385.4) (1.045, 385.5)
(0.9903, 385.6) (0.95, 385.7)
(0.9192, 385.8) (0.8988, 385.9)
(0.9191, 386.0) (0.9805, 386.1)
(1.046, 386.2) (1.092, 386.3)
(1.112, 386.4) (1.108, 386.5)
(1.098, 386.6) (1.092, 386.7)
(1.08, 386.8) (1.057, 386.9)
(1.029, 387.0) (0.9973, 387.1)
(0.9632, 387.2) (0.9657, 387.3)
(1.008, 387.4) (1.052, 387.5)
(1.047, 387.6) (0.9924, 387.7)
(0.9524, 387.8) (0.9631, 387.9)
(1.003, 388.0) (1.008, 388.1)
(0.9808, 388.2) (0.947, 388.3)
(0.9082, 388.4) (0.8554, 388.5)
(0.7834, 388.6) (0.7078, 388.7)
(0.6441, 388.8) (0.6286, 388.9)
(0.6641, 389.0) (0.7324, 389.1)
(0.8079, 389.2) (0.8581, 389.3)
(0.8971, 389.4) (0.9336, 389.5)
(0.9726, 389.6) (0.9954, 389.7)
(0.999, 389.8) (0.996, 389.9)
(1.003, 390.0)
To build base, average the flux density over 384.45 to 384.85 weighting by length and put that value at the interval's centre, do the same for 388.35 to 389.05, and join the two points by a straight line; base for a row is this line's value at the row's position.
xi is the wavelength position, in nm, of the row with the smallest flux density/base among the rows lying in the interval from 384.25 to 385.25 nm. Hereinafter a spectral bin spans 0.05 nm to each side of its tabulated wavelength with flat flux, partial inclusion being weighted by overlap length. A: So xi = 384.3 nm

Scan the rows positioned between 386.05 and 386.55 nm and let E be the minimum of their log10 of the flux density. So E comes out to -0.009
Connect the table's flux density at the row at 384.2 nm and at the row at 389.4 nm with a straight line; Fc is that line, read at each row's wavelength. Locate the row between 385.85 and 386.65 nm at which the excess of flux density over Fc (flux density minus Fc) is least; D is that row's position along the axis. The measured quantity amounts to 385.9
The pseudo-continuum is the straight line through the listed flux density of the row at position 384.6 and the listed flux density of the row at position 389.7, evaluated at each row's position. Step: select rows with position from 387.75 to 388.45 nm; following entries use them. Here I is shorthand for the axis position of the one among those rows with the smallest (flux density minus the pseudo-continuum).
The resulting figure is 388.4 nm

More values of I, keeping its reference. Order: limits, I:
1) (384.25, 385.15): 384.3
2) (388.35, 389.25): 388.9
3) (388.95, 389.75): 389.0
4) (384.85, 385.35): 385.0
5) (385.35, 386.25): 385.9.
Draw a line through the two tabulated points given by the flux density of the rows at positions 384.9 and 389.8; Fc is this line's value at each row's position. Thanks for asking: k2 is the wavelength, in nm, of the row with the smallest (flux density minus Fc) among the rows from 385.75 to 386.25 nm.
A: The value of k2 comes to 385.9 nm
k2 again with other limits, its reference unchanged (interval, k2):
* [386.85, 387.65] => 387.2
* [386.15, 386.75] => 386.2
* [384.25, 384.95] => 384.3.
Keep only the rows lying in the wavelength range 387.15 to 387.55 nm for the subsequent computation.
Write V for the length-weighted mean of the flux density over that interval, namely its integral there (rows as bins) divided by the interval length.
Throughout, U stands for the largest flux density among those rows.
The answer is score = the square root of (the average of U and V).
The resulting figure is 1.01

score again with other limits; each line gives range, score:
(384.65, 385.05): 1.02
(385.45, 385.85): 1.01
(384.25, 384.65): 0.99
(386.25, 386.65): 1.05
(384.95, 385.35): 1.04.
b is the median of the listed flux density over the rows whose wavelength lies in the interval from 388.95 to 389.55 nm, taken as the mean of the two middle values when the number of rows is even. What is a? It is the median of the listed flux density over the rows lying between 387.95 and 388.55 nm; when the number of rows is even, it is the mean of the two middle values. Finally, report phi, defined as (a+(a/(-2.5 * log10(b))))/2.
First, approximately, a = 0.96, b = 0.83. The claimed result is 3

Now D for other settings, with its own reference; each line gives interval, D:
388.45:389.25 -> 388.9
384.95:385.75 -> 385.7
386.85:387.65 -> 387.2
